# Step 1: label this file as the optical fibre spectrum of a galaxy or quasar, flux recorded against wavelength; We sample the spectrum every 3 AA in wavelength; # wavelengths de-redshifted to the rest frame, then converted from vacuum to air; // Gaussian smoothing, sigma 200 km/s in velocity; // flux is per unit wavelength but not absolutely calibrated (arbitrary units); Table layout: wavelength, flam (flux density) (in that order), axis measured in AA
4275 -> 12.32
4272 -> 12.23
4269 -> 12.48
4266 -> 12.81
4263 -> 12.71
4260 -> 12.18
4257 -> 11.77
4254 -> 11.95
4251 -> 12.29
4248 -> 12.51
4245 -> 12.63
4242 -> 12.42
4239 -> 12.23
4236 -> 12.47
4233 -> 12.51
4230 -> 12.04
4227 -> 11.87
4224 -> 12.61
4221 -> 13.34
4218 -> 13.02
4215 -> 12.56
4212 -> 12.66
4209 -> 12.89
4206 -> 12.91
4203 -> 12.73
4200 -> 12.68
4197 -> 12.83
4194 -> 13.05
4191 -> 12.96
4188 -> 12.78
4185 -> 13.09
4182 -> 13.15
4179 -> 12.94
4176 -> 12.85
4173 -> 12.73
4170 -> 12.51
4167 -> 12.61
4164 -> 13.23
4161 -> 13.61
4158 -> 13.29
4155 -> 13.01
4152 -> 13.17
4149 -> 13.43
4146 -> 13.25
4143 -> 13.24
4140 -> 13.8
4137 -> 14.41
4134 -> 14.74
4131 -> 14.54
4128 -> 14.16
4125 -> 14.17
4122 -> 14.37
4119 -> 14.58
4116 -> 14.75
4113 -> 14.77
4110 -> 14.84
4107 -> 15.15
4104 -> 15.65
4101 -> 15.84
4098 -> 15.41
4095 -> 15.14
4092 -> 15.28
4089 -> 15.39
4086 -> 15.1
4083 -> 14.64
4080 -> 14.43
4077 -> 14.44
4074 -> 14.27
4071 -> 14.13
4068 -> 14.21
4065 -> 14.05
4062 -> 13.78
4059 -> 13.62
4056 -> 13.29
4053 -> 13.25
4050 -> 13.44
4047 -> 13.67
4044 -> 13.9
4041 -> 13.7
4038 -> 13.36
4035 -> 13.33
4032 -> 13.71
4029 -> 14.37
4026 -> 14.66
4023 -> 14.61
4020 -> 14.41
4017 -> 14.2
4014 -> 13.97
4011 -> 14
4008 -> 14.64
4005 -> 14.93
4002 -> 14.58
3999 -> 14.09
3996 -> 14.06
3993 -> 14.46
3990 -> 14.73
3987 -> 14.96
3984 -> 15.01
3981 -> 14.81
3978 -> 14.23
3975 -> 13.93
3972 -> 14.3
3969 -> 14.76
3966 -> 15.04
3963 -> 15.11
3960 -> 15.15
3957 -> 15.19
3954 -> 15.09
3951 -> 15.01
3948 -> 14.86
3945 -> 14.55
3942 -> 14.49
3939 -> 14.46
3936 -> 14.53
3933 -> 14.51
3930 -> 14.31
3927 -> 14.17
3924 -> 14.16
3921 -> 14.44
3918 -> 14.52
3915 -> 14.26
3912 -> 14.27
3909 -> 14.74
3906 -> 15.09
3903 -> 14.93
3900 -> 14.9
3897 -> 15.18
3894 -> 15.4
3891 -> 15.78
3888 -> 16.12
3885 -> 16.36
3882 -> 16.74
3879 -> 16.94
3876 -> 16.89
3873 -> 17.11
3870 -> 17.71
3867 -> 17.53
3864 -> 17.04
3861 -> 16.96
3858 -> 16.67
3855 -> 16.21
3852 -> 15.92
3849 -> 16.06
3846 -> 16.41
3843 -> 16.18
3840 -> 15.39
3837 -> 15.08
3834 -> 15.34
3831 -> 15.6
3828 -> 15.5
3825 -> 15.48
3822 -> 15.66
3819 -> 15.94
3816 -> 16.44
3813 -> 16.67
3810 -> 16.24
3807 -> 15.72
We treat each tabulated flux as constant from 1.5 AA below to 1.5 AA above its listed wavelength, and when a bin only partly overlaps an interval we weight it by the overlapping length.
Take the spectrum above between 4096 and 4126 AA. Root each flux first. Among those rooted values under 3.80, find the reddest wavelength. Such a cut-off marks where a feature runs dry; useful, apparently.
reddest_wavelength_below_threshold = 4125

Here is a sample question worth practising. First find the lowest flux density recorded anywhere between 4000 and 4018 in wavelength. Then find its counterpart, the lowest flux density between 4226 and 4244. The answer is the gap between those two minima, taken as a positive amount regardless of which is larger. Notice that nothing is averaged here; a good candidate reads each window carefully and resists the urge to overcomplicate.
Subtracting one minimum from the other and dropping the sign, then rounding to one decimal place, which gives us 2.1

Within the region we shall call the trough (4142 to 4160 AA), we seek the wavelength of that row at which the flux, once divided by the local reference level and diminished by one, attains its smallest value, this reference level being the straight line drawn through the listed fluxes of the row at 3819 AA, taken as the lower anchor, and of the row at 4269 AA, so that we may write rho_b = 4155 AA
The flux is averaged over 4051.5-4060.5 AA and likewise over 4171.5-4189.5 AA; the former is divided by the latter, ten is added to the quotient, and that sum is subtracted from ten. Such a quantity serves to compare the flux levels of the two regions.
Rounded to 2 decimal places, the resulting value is -1.04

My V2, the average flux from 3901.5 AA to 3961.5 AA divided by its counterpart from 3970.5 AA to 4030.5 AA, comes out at 1.01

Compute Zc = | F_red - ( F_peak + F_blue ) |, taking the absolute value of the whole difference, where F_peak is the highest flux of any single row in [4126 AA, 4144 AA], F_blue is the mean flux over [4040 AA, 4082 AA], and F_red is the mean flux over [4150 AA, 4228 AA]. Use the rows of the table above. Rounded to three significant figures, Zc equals 15.7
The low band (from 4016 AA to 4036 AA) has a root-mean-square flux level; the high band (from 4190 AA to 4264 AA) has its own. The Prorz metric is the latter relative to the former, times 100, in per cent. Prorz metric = 88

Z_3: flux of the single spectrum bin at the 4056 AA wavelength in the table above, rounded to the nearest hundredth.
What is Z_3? 13.29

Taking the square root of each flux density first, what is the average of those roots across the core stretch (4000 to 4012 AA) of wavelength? 3.81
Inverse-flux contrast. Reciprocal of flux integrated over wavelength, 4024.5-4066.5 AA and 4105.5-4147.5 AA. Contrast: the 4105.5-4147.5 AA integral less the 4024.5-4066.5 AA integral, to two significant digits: -0.13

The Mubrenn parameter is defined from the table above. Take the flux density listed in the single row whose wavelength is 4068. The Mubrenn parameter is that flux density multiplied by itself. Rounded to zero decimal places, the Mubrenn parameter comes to 202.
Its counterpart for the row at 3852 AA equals 253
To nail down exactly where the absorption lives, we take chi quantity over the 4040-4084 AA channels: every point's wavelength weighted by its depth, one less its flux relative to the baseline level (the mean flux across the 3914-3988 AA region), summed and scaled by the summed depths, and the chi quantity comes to 4055.9 AA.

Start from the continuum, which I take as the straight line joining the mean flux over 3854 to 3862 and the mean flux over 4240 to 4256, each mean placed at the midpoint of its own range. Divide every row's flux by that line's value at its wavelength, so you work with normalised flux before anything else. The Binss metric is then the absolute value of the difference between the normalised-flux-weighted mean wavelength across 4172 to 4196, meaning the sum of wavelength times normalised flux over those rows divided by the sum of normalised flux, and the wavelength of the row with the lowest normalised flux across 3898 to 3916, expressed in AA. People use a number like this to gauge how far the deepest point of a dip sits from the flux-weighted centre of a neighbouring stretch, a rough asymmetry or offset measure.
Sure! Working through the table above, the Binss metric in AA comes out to 271.6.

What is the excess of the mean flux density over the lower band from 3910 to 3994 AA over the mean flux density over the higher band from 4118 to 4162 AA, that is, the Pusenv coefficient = 0.77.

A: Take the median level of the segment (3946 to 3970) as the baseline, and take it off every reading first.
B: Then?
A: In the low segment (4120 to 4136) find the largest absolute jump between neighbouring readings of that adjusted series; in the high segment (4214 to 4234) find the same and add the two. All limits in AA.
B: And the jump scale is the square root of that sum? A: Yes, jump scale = 1.06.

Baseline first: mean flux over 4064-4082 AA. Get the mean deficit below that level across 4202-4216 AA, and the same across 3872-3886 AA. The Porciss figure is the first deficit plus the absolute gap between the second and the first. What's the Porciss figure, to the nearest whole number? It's 6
